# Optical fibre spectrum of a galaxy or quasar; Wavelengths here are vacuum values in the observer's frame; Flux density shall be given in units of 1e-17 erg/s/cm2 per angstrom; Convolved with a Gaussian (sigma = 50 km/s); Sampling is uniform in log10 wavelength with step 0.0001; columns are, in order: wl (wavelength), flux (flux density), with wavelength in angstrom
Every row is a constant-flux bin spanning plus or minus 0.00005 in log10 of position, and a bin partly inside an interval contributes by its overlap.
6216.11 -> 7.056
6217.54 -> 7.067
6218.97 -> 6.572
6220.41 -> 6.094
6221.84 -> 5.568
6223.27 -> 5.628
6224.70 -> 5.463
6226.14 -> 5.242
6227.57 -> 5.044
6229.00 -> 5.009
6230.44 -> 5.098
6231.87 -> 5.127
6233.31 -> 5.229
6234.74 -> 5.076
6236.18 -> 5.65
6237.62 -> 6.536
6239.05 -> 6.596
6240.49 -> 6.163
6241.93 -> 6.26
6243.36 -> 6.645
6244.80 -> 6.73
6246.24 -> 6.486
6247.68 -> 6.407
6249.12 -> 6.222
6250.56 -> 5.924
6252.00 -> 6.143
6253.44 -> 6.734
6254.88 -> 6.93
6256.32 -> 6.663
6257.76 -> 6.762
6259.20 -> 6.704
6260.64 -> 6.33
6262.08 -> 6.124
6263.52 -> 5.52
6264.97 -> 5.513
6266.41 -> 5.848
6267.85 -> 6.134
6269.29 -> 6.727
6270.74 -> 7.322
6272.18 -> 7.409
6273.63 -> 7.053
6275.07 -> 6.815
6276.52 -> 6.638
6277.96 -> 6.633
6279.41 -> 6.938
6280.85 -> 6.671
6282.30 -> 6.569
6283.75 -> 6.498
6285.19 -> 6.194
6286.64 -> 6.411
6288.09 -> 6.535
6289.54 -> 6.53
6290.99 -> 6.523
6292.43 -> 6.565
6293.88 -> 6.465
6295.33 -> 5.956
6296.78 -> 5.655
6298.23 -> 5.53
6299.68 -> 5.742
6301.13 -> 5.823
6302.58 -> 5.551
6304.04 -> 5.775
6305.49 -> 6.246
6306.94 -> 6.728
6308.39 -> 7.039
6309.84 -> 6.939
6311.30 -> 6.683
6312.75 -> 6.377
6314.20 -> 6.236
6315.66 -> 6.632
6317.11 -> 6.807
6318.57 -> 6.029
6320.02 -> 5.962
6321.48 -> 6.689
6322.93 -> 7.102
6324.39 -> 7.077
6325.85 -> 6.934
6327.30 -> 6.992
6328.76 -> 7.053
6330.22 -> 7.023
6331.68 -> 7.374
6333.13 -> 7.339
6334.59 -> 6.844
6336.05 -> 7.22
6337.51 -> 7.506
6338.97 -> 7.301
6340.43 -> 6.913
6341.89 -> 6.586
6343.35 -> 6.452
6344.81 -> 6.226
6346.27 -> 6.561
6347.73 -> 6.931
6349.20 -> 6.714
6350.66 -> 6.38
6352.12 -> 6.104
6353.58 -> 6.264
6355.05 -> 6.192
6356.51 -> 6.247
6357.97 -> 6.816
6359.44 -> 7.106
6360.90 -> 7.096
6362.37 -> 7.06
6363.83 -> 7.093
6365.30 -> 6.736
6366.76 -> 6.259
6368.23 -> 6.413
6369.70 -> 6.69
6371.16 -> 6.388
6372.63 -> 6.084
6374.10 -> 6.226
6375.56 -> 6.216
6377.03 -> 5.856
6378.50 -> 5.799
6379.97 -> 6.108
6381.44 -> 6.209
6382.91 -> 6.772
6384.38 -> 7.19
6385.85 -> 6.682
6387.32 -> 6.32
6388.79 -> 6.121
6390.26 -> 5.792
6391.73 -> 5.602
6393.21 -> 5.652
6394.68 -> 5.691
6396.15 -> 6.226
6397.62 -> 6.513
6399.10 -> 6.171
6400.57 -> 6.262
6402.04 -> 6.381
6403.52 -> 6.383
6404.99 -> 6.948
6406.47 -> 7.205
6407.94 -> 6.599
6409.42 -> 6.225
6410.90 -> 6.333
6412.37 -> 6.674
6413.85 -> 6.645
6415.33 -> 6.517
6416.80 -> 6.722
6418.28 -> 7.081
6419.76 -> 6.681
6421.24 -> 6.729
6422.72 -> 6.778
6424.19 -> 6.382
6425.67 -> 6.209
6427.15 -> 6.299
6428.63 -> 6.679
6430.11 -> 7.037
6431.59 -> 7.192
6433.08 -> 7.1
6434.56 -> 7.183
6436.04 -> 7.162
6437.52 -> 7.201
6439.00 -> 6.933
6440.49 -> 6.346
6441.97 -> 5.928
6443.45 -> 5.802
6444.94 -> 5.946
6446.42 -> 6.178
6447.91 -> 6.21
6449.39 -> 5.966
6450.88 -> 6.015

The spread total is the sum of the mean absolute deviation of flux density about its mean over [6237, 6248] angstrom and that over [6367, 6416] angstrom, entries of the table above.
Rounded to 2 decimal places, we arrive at 0.46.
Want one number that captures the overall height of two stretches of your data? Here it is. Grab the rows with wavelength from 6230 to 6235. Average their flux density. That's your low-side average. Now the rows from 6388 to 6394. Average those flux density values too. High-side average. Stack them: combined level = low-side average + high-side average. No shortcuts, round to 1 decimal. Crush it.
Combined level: 10.9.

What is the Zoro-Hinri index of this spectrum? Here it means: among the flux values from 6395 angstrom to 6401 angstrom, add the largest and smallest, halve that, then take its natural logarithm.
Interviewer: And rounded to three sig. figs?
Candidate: 1.85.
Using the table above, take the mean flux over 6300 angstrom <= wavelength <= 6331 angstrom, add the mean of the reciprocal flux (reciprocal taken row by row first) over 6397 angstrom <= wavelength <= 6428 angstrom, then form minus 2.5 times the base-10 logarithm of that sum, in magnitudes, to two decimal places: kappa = -2.07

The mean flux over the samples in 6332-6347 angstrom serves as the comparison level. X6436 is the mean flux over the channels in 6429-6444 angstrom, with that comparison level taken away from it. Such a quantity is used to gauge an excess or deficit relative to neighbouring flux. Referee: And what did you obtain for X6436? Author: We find -0.11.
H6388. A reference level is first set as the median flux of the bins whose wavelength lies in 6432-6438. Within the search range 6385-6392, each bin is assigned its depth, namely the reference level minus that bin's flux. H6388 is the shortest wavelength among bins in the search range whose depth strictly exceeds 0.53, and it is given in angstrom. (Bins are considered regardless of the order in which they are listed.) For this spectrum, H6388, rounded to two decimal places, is 6387.32 angstrom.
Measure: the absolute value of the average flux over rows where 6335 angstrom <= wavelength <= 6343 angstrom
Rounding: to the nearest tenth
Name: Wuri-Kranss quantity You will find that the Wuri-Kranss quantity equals 7.1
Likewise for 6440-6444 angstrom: 6.0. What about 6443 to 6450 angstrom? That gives 6.0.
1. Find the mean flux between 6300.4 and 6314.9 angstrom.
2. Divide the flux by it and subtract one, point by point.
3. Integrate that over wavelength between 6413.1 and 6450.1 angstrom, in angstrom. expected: 1.5 angstrom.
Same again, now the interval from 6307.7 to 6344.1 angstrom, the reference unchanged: 2.9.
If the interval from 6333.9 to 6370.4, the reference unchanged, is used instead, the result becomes 2.1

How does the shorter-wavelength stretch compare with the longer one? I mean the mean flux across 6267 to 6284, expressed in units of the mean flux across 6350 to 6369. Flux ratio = 1.03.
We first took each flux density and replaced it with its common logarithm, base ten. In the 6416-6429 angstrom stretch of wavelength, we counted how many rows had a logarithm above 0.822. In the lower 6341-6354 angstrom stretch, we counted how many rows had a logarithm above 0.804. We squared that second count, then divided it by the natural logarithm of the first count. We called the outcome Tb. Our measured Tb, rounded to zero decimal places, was 20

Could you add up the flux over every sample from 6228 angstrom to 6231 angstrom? 10.1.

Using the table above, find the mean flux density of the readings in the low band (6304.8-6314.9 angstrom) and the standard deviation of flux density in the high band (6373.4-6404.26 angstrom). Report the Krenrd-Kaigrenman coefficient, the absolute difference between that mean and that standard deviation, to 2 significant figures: 6.2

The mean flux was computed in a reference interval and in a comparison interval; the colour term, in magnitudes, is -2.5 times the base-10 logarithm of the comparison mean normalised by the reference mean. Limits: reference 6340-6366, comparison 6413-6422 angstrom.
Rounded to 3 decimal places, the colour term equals -0.015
